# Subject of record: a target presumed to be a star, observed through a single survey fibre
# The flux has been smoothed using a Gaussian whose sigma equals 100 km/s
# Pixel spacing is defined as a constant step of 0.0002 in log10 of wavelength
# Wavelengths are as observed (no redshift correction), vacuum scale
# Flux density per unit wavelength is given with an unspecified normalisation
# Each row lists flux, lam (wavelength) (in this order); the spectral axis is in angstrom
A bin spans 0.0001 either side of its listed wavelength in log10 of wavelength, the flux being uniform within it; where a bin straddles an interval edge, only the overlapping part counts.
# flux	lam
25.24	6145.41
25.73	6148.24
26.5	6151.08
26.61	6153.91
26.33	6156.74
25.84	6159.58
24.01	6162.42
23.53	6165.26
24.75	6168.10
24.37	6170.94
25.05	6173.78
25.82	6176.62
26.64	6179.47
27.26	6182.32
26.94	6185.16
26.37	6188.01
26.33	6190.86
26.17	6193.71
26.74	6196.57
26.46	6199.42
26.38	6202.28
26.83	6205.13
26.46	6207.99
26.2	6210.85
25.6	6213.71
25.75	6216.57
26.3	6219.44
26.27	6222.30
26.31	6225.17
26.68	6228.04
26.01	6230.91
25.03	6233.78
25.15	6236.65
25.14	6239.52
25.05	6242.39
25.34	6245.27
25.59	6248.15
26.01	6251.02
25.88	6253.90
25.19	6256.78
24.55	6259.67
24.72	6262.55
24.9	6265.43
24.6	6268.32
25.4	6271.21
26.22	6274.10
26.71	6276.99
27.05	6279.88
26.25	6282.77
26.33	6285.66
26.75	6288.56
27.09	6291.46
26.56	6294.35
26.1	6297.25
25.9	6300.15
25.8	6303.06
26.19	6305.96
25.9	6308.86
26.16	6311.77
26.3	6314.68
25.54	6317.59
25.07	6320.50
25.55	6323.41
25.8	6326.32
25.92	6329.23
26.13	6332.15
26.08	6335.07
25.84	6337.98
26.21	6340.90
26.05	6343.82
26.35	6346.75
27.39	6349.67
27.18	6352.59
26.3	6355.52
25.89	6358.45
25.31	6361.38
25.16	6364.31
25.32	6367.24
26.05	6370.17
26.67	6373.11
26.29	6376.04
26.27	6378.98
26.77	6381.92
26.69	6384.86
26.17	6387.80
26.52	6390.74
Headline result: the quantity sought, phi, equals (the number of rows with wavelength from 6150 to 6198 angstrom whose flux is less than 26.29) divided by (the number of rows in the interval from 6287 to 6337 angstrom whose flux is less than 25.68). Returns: 2.7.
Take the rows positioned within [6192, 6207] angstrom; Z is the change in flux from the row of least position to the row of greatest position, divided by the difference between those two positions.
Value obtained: 0.06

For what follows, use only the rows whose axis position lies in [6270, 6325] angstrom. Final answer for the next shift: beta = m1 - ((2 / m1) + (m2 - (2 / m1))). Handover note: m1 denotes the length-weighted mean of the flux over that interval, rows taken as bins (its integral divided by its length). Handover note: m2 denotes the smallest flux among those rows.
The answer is 1.08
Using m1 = 26.2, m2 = 25.07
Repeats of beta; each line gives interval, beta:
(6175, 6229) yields 0.79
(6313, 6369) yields 0.90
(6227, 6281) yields 0.97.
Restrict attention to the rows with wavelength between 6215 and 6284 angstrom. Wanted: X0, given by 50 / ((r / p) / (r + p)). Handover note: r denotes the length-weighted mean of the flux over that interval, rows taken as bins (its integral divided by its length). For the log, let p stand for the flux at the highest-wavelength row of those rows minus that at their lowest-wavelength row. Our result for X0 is 25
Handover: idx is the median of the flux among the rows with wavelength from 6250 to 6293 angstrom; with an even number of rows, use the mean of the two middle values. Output 26.0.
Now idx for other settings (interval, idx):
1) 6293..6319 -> 26.1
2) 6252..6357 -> 26.1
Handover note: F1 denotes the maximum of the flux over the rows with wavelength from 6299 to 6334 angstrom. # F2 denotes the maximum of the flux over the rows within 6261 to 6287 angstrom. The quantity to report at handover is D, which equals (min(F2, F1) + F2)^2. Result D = 2846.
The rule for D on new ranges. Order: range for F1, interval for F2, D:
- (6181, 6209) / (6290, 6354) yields 2987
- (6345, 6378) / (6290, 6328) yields 2935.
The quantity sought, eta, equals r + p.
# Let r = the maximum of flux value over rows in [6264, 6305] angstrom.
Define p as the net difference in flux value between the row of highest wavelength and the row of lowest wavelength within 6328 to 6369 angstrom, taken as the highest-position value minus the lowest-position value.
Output 26.5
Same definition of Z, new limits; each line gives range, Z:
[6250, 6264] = -0.11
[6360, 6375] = 0.12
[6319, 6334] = 0.09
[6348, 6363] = -0.18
